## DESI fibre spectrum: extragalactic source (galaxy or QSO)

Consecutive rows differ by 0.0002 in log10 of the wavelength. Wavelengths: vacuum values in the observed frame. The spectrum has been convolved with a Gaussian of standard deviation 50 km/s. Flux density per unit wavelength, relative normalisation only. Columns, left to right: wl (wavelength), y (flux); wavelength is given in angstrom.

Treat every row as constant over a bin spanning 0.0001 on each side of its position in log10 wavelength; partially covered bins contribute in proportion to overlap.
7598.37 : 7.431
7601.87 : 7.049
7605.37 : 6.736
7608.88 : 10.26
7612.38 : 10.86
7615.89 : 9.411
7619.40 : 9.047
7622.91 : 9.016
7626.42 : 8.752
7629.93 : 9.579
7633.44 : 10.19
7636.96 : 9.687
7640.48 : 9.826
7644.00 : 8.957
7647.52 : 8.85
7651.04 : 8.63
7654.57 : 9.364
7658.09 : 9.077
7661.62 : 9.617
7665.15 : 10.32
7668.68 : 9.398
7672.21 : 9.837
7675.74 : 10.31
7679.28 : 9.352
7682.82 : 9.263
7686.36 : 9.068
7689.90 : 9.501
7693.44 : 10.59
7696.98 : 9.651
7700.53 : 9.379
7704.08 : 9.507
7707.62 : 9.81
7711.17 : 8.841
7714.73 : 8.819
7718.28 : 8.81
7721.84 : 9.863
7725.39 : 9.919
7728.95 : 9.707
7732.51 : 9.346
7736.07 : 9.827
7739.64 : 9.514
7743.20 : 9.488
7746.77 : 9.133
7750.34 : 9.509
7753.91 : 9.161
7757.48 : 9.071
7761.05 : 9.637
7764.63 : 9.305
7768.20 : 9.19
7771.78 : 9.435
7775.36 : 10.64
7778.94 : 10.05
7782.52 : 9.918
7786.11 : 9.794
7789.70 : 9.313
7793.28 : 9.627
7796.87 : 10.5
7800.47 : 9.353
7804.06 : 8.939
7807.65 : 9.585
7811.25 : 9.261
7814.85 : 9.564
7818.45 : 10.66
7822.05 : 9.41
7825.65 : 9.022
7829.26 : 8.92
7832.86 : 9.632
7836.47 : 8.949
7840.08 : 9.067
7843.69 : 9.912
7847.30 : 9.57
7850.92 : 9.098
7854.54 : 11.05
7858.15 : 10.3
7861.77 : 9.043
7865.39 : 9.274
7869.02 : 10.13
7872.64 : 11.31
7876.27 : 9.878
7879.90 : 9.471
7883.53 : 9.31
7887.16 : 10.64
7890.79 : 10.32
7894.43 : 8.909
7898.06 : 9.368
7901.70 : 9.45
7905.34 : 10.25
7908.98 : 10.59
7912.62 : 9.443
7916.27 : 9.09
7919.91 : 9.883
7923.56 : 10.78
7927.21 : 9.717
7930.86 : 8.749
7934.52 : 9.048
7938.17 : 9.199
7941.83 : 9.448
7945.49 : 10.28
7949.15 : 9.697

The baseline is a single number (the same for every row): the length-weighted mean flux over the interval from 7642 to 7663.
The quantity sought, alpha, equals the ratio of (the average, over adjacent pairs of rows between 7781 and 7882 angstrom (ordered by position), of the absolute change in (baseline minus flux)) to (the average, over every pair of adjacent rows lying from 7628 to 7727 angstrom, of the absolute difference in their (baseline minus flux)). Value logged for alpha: 1.4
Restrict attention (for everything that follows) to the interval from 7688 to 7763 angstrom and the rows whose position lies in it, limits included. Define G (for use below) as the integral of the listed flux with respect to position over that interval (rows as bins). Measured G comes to 711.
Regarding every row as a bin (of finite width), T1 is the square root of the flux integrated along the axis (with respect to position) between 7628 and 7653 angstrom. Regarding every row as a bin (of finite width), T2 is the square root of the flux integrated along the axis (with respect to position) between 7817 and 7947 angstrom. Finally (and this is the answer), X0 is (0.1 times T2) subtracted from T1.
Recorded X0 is 36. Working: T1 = 77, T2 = 405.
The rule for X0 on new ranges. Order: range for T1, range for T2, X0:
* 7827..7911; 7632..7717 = 236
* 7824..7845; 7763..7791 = 55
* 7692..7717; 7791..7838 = 62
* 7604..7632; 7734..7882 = 39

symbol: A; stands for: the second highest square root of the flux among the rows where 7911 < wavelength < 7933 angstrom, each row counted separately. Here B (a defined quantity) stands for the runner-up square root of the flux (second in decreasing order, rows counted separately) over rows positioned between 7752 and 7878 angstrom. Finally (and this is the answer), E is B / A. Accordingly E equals 1.06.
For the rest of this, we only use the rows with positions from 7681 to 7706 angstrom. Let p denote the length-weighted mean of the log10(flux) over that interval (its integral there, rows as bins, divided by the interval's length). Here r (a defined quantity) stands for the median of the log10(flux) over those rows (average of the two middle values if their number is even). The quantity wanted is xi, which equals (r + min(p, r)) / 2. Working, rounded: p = 0.980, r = 0.978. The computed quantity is 0.978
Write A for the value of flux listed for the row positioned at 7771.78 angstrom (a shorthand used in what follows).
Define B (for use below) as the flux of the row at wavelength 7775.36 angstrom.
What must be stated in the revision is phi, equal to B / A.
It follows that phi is 1.13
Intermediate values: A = 9.435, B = 10.64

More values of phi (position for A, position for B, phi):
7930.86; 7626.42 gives 1.00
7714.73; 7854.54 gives 1.25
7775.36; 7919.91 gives 0.93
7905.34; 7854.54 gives 1.08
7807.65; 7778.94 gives 1.05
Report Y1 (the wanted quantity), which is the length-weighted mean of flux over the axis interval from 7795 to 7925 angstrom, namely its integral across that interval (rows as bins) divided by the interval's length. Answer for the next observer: 9.72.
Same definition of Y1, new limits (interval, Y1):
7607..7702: 9.54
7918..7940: 9.56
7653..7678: 9.70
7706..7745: 9.45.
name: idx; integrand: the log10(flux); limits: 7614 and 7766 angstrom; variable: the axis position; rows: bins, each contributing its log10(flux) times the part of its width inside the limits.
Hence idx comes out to 148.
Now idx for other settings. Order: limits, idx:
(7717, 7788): 70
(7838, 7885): 47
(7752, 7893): 139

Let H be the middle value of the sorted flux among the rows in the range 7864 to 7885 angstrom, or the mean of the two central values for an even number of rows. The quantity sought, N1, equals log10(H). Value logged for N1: 0.986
